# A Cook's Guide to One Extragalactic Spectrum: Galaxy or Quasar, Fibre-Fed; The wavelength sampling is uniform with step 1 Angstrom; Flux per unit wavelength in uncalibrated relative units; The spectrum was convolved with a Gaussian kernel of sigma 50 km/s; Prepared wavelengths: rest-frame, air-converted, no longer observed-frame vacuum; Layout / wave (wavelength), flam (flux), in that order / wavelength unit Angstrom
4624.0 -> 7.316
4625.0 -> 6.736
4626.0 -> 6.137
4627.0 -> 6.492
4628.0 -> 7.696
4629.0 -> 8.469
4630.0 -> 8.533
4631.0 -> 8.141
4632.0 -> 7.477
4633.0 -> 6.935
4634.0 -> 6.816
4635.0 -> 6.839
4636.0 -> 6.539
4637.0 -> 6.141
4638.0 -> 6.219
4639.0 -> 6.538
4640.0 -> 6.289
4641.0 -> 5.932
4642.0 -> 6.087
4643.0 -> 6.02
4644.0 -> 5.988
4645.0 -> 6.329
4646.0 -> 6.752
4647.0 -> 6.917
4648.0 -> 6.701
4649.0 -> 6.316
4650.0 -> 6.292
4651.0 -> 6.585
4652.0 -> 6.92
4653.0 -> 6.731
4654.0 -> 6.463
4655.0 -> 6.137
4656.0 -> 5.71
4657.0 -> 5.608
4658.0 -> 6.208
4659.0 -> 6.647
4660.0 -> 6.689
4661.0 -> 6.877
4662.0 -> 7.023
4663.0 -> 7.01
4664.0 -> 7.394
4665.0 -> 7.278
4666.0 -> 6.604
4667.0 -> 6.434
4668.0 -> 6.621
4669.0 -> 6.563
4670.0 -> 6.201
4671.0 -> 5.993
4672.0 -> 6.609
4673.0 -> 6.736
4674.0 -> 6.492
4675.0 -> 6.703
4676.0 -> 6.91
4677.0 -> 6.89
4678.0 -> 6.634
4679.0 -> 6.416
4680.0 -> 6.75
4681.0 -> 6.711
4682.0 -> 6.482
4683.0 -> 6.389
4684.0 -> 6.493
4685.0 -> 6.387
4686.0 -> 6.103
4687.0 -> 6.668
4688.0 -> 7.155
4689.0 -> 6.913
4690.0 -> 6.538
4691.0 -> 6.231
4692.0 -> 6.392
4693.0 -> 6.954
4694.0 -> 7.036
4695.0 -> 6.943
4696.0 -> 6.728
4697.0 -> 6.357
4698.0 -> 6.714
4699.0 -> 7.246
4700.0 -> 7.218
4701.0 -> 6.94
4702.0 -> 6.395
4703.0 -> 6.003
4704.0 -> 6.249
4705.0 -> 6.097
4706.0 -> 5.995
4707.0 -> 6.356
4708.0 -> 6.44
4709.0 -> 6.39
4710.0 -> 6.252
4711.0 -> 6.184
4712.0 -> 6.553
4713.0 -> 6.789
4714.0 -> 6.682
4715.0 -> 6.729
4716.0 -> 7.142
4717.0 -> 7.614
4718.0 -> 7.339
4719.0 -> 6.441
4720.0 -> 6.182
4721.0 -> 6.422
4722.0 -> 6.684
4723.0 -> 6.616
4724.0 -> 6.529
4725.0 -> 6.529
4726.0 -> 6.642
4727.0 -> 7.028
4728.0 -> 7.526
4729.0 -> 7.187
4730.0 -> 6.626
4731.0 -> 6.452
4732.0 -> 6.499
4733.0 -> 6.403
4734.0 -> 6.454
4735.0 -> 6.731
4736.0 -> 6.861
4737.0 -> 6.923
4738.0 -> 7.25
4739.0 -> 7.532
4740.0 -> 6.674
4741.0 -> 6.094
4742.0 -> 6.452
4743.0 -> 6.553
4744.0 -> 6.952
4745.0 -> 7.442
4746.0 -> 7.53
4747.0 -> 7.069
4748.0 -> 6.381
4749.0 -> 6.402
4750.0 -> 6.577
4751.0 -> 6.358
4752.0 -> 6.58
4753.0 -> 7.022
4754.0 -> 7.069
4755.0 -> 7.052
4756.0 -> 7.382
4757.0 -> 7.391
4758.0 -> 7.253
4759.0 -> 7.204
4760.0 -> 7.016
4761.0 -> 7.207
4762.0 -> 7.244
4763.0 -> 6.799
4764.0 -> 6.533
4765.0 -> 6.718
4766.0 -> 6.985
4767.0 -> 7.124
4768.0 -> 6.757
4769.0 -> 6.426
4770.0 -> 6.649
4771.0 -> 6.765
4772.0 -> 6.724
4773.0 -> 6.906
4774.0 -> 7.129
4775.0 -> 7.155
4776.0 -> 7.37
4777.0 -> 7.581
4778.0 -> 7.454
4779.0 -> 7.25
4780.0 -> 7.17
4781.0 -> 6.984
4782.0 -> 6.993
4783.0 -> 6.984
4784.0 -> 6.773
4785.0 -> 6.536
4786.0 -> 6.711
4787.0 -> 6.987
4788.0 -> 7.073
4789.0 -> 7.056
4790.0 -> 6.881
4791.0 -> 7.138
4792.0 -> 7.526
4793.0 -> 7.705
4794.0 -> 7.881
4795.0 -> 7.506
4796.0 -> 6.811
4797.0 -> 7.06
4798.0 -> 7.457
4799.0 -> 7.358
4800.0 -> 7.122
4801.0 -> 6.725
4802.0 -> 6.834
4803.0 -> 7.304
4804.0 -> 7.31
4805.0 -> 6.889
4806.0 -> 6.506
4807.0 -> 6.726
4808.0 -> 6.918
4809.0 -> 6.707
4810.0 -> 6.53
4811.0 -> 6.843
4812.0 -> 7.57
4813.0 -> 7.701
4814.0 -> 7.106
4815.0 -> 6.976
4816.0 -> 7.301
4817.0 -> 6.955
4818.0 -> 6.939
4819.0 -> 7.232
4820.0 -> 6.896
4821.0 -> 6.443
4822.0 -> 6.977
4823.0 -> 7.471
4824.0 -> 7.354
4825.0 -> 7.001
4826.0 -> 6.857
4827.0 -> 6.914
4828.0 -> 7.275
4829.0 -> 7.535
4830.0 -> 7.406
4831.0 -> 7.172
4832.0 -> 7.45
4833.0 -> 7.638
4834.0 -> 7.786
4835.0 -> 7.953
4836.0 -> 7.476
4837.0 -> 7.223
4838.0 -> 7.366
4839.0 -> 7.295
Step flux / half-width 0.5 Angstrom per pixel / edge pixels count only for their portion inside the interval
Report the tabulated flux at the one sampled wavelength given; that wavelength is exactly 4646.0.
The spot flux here 6.752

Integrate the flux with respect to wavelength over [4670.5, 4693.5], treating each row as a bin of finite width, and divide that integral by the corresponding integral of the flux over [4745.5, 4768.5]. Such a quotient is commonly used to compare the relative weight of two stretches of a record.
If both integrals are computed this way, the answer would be 0.95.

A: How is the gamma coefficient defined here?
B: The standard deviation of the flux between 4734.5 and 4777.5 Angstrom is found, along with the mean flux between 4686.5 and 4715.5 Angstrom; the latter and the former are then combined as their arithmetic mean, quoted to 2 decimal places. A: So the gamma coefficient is 3.48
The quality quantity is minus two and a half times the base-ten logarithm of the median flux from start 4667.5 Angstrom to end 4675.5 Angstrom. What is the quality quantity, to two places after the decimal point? -2.05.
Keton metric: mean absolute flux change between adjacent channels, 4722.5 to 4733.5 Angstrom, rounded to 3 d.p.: 0.230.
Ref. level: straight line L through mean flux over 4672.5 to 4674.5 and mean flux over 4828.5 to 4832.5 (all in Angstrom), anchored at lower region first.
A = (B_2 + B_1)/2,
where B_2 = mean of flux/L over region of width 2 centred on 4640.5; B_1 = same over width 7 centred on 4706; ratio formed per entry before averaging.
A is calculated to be 0.93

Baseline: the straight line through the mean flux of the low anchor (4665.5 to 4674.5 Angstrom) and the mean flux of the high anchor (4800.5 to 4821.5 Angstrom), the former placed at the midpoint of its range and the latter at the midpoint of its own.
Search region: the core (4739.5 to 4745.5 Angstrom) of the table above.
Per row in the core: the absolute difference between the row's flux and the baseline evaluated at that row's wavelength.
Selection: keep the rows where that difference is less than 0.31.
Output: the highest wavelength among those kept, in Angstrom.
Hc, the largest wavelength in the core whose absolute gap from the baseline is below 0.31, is 4744.0 Angstrom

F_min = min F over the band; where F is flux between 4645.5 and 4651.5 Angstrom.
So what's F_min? 6.292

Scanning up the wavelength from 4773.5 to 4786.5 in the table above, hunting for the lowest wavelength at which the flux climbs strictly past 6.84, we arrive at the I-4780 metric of 4774.0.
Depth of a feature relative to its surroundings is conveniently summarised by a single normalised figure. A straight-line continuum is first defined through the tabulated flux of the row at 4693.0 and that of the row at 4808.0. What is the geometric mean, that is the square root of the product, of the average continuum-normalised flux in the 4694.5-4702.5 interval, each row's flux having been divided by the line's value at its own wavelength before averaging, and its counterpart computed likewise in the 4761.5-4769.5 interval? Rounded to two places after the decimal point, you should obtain 0.98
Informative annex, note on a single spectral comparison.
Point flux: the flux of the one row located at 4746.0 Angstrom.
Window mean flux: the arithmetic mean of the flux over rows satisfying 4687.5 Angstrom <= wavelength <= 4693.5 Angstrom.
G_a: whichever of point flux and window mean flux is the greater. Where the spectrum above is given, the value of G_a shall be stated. 7.5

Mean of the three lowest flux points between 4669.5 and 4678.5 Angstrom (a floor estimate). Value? 6.2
